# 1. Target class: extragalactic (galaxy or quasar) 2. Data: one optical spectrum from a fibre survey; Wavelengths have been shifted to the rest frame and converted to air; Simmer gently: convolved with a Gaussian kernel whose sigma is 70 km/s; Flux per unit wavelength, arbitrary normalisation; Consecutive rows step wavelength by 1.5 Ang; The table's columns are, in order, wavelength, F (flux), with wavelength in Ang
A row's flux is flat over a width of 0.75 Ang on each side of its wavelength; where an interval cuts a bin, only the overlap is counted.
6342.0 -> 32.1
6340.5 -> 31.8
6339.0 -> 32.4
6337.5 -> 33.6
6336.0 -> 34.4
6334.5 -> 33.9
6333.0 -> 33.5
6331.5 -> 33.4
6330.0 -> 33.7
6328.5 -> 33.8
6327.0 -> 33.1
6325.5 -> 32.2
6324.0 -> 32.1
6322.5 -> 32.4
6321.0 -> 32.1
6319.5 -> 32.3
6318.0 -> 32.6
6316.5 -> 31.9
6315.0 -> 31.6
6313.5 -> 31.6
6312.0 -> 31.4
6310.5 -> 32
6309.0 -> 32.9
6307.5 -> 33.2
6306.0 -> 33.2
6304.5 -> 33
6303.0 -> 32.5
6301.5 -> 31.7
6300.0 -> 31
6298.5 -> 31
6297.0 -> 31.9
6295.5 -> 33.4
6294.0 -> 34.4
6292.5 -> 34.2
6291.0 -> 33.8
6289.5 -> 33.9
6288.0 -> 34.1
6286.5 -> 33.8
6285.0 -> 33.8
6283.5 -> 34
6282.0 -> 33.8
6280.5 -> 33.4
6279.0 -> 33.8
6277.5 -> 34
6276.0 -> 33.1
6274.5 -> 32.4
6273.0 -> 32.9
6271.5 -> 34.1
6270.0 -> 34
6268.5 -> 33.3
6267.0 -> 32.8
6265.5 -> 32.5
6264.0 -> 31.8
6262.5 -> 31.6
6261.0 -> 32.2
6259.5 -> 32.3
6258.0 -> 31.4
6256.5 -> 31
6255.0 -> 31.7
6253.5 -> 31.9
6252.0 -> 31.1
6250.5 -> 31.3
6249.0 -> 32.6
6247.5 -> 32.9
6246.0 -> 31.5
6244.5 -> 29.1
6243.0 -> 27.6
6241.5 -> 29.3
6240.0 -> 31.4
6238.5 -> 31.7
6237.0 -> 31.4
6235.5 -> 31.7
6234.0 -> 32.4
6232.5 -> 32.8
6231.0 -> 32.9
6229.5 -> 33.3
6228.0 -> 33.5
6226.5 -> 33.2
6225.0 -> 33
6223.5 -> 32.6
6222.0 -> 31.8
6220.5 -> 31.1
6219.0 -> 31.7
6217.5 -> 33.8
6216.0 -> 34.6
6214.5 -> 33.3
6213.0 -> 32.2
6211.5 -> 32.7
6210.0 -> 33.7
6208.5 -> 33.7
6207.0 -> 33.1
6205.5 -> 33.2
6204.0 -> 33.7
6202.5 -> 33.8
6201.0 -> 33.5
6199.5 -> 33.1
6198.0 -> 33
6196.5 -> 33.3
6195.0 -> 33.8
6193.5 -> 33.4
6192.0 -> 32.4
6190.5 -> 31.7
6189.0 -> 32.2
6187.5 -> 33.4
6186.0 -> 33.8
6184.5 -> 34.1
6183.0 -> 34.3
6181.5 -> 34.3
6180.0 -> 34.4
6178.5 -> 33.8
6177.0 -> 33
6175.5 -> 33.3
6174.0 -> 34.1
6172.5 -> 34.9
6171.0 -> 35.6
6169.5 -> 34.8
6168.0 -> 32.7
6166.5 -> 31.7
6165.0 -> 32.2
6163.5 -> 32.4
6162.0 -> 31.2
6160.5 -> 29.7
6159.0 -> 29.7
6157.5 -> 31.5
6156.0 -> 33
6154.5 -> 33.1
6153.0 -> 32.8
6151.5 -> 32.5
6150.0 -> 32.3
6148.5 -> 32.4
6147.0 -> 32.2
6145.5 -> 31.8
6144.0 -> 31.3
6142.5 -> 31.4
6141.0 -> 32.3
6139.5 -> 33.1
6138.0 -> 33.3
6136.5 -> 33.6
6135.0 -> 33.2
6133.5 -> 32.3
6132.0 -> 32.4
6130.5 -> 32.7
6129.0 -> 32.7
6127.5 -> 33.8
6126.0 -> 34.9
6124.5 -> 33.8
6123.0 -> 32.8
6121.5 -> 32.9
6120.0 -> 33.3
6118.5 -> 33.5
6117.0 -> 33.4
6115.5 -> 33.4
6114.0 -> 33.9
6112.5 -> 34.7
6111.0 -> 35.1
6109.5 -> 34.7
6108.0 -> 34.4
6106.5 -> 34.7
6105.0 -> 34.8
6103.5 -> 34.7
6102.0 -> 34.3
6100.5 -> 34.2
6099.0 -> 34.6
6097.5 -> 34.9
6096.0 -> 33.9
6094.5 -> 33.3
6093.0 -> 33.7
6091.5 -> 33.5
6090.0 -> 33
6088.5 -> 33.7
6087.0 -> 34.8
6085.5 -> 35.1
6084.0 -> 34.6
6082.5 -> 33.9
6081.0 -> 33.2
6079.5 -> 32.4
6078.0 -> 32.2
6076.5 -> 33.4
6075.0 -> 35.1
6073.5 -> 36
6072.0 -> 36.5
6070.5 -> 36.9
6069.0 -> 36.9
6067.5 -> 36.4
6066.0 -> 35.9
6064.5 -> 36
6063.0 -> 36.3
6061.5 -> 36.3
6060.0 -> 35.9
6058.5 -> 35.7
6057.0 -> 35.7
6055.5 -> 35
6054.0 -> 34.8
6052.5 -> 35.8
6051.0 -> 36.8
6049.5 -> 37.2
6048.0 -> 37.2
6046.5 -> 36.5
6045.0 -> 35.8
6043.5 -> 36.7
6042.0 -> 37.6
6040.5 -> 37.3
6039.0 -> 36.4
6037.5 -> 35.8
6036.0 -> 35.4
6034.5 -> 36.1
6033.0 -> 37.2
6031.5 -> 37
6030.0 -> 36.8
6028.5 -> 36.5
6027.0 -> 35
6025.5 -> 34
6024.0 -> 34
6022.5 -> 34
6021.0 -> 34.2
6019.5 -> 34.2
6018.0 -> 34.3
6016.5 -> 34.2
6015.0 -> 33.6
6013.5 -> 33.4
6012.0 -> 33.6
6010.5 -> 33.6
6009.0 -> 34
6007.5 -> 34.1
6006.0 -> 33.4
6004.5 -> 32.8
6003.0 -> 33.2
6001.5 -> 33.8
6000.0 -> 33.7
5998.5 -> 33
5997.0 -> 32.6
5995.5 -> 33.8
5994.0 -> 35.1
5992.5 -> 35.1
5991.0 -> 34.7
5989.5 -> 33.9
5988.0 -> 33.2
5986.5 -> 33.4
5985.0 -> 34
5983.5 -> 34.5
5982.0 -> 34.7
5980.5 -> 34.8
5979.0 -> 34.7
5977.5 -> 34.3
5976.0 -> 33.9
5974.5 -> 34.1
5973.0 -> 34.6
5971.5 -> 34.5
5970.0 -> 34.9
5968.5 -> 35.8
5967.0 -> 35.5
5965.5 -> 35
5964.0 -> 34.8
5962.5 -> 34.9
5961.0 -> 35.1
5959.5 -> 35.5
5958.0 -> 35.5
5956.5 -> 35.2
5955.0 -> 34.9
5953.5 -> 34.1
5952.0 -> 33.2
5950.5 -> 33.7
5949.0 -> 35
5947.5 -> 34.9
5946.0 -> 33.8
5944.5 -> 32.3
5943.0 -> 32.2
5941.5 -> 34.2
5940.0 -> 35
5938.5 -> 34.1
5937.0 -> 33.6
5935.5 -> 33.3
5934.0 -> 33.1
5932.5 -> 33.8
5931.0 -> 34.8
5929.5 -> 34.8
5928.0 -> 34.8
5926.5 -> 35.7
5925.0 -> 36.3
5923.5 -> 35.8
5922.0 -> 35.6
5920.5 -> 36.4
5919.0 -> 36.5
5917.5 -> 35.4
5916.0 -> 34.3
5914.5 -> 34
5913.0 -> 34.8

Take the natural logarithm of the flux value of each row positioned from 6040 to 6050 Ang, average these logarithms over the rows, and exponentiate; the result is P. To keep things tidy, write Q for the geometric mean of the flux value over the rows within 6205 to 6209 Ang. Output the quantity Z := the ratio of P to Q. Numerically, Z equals 1.11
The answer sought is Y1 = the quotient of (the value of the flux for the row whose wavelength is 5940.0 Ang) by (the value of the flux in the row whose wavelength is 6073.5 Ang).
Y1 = 0.97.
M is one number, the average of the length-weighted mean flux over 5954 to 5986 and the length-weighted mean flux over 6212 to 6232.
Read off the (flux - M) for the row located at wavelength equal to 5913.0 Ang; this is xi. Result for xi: 0.98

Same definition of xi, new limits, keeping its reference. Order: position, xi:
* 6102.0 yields 0.48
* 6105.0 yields 0.98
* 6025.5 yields 0.18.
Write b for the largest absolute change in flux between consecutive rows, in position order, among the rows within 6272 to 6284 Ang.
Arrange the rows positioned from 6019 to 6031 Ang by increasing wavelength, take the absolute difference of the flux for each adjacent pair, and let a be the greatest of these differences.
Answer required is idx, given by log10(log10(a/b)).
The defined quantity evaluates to -0.7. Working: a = 1.5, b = 0.90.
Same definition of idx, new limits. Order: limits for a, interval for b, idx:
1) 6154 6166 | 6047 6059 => -0.6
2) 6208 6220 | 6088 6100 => -0.5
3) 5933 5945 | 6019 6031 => -0.9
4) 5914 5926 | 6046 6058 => -1.4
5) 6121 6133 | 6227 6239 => -0.7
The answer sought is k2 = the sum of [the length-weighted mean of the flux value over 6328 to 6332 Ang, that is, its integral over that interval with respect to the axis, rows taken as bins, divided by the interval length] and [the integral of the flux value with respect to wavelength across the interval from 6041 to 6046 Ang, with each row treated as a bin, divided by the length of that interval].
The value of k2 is 70.4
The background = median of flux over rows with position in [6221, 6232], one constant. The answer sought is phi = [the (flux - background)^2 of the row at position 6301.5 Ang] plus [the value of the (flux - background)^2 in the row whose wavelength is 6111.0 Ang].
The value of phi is 6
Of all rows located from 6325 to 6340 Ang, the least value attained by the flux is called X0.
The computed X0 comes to 32.2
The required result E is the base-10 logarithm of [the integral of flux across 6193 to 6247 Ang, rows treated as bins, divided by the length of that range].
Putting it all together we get 1.51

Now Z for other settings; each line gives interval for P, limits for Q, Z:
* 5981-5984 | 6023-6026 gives 1.02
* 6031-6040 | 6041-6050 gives 0.99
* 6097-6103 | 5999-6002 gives 1.02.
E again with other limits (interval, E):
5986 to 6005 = 1.53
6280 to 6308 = 1.52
